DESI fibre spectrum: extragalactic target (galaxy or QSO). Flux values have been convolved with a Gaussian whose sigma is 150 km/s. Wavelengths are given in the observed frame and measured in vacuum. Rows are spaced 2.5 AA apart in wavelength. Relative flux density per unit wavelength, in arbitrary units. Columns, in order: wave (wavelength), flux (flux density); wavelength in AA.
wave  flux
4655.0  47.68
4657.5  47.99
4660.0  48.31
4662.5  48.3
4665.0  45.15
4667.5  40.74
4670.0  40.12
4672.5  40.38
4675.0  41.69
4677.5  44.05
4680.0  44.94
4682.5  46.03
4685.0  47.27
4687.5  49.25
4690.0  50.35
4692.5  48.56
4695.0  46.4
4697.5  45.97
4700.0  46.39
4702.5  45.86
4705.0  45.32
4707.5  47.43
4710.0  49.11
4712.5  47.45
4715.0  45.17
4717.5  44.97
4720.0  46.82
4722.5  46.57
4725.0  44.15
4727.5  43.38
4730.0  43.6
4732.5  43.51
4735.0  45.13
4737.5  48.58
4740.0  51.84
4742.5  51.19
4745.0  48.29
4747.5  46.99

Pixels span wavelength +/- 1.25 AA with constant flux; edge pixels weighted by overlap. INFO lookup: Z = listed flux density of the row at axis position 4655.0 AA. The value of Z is 47.68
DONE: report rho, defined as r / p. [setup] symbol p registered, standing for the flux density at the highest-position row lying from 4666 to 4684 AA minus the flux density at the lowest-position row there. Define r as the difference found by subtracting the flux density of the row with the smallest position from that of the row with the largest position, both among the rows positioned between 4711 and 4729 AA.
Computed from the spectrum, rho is -0.8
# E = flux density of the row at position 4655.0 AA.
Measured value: 47.68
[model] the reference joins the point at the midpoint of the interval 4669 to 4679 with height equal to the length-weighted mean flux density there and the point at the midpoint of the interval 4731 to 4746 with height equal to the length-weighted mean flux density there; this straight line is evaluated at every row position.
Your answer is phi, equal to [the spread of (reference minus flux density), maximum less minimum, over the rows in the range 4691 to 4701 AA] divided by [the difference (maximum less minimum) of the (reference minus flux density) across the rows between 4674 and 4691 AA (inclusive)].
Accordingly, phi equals 0.43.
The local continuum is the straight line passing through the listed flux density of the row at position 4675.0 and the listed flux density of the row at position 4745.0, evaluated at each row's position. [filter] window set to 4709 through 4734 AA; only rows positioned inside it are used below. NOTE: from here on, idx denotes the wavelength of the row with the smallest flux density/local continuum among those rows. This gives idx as 4732.5 AA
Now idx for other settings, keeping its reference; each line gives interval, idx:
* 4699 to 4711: 4705.0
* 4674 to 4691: 4675.0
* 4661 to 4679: 4670.0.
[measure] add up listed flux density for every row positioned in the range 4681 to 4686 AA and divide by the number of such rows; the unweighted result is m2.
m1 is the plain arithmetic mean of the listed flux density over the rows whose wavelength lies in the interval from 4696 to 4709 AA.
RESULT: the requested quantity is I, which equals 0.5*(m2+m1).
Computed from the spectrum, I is 46.4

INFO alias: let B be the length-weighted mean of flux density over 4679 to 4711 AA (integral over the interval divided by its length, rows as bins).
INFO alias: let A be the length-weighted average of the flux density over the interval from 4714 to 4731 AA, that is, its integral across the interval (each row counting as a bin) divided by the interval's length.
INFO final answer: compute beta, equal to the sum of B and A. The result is 92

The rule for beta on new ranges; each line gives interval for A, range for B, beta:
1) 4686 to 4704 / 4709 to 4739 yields 93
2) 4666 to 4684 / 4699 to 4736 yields 88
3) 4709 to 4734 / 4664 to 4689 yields 89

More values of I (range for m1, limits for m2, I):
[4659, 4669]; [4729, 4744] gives 46.5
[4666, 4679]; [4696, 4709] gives 43.8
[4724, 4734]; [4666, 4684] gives 43.1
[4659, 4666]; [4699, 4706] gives 46.6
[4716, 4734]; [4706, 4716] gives 46.0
